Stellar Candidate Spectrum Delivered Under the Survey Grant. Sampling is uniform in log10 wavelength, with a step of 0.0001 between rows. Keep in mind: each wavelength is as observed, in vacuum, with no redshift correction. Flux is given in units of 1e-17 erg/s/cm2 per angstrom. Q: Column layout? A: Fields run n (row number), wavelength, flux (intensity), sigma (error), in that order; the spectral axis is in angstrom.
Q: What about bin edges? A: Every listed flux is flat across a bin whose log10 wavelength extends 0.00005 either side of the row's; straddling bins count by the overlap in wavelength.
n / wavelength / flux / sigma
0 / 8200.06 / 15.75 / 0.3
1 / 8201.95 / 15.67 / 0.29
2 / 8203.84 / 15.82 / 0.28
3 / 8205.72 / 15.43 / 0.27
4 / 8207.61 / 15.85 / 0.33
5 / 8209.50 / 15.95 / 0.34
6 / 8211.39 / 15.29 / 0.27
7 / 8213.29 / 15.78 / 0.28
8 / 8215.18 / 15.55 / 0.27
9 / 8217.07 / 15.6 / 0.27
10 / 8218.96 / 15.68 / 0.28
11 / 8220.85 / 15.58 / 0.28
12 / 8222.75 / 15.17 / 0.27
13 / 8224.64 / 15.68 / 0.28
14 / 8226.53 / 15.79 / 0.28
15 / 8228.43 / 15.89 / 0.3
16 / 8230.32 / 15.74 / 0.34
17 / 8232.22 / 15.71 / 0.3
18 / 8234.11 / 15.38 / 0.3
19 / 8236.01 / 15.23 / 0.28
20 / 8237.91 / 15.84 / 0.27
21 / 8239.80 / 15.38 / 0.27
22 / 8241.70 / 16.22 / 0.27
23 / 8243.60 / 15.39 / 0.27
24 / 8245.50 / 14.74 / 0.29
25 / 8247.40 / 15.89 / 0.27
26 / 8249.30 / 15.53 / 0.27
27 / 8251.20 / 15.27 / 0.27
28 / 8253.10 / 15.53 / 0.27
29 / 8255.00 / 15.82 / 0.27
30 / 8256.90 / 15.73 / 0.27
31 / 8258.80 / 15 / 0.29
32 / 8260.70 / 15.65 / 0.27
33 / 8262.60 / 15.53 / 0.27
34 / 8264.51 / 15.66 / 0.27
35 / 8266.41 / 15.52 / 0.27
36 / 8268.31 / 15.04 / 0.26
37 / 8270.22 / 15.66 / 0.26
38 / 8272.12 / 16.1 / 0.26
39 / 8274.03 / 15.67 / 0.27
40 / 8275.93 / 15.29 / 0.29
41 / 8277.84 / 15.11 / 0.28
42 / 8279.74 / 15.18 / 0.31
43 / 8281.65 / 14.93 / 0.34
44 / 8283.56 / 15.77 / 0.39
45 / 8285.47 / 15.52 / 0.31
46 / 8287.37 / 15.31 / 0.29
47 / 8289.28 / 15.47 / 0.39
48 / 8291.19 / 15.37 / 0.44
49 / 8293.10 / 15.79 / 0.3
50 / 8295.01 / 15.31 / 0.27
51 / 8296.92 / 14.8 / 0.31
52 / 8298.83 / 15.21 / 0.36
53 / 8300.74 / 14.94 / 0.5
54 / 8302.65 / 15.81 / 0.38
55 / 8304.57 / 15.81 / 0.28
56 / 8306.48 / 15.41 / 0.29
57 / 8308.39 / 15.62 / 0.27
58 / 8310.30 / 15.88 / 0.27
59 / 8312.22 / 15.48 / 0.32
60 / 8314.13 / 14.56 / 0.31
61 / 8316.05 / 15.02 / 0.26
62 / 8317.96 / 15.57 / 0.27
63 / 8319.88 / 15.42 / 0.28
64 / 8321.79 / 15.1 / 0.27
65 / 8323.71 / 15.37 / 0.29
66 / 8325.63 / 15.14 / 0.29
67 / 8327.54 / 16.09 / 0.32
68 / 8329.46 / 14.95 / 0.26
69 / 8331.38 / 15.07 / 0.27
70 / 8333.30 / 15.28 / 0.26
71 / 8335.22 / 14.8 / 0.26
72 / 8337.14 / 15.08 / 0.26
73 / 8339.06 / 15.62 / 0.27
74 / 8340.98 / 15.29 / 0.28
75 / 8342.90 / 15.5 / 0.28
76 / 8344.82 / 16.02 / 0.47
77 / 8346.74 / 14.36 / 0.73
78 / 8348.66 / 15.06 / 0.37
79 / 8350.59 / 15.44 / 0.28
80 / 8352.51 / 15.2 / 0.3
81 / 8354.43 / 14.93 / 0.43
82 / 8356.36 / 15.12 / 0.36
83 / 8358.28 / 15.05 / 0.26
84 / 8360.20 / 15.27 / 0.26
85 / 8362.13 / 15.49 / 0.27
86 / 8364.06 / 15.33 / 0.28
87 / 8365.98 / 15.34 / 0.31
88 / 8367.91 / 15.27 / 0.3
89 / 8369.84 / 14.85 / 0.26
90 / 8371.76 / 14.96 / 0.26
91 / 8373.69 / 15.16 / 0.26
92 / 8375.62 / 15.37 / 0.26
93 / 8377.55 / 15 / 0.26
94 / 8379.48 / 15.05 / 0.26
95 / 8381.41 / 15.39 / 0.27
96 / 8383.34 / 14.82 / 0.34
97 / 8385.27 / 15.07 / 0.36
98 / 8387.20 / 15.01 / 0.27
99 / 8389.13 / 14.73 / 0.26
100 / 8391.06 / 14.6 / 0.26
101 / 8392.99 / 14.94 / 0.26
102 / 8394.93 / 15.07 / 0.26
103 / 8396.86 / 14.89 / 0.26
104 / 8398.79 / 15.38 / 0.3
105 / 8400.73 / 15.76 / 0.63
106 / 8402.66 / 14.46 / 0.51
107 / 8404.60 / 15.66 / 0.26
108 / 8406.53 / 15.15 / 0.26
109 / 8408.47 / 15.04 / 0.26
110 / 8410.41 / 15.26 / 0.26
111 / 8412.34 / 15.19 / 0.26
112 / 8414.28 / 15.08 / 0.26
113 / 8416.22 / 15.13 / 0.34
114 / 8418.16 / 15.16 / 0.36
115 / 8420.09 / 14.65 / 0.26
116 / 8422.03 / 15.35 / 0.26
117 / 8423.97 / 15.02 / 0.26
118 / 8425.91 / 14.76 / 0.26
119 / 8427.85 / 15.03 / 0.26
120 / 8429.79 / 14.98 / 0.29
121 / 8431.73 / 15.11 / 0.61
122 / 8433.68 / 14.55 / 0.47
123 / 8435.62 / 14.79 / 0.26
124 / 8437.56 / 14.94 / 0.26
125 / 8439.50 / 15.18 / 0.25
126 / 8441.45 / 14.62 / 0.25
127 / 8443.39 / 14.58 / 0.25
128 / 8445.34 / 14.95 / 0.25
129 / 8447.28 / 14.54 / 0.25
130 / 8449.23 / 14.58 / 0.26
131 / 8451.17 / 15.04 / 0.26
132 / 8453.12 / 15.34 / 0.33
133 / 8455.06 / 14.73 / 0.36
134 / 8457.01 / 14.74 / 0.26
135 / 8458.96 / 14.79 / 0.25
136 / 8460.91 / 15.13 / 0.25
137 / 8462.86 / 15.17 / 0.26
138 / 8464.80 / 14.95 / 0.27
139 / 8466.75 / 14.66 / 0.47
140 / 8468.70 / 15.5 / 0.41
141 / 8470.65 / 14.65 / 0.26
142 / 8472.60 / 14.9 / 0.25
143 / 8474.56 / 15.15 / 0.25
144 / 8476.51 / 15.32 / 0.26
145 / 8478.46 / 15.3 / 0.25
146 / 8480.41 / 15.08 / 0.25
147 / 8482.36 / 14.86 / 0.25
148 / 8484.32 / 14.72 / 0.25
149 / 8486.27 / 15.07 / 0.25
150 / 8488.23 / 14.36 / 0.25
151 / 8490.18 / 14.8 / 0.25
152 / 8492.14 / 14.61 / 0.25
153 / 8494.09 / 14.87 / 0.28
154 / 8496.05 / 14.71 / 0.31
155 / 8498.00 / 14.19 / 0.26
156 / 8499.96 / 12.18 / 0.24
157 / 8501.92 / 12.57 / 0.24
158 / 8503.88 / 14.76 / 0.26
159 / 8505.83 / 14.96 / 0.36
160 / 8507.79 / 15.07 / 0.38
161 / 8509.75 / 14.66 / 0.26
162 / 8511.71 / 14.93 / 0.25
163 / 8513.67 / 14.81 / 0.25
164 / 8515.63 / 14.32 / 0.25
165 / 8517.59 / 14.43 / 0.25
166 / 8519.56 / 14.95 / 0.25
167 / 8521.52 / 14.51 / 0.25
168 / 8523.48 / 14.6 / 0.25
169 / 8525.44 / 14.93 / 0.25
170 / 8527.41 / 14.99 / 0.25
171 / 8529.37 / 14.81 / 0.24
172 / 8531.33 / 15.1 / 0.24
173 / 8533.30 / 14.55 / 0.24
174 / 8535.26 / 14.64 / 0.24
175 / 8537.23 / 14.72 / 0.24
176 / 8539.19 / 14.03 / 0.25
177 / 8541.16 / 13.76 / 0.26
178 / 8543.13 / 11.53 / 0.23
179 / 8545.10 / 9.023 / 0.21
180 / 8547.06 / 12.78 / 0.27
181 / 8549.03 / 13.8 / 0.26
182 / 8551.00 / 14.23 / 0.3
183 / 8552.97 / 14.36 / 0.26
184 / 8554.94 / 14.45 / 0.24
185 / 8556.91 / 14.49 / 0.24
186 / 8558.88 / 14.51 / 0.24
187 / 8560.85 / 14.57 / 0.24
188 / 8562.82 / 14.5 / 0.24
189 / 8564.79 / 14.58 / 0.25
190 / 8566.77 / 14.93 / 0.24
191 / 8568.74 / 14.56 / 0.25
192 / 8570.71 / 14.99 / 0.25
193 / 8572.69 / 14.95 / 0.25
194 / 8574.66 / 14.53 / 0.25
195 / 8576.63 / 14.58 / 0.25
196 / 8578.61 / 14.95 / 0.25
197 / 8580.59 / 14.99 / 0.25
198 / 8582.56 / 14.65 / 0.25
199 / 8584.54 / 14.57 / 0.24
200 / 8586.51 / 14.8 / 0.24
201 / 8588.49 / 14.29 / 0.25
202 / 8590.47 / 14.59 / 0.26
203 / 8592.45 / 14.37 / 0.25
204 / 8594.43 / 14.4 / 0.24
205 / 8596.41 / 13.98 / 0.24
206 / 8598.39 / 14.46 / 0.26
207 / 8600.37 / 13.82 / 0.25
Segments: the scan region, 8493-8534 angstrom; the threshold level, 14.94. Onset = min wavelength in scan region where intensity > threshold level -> 8505.83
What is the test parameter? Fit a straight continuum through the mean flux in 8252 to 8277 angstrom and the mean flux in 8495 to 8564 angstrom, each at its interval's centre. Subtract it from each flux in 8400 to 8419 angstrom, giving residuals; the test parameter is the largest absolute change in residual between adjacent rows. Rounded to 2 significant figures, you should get 1.3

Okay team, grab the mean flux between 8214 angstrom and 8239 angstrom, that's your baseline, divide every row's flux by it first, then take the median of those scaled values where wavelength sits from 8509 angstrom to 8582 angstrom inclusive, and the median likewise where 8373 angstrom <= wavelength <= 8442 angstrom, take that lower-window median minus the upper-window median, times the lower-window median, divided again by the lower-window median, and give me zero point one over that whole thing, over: 3.3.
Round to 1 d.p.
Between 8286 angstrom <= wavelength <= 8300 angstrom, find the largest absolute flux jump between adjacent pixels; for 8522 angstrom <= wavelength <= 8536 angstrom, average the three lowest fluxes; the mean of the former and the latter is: 7.6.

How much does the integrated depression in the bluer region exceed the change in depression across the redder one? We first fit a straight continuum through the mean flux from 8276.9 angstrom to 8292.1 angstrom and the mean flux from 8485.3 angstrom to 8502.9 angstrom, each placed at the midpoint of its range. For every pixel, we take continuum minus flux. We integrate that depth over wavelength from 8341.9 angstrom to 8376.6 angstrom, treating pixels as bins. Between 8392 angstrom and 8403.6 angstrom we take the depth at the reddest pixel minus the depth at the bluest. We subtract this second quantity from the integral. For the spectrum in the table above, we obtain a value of -11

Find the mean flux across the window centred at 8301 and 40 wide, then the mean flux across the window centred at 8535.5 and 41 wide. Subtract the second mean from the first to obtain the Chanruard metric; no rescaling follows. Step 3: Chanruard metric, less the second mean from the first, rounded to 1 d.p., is 1.4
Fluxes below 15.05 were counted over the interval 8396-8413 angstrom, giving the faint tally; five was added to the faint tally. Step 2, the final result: 8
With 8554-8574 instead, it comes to 15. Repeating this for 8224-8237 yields 5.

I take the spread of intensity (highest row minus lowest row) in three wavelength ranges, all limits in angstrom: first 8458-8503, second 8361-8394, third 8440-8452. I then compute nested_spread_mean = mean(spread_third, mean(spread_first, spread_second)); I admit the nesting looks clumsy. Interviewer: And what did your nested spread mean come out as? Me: 1.3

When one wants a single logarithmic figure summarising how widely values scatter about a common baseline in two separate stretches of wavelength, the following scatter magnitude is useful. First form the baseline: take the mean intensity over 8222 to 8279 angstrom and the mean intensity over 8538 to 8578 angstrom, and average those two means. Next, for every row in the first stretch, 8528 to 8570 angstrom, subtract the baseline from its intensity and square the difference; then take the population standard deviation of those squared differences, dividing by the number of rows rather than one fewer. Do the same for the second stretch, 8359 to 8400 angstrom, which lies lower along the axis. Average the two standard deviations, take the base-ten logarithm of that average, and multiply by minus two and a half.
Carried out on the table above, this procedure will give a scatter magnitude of -1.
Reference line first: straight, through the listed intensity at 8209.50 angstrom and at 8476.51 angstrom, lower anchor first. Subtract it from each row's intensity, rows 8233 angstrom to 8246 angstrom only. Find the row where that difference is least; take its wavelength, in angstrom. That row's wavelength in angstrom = 8245.50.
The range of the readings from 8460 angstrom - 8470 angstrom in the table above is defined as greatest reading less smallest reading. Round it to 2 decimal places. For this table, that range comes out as 0.84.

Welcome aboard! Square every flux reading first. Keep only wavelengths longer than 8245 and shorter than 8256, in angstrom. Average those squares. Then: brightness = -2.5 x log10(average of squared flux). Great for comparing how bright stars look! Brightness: -5.95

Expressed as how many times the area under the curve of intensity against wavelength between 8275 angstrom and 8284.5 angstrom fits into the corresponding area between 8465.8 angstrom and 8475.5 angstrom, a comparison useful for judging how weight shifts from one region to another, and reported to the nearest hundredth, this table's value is 1.00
